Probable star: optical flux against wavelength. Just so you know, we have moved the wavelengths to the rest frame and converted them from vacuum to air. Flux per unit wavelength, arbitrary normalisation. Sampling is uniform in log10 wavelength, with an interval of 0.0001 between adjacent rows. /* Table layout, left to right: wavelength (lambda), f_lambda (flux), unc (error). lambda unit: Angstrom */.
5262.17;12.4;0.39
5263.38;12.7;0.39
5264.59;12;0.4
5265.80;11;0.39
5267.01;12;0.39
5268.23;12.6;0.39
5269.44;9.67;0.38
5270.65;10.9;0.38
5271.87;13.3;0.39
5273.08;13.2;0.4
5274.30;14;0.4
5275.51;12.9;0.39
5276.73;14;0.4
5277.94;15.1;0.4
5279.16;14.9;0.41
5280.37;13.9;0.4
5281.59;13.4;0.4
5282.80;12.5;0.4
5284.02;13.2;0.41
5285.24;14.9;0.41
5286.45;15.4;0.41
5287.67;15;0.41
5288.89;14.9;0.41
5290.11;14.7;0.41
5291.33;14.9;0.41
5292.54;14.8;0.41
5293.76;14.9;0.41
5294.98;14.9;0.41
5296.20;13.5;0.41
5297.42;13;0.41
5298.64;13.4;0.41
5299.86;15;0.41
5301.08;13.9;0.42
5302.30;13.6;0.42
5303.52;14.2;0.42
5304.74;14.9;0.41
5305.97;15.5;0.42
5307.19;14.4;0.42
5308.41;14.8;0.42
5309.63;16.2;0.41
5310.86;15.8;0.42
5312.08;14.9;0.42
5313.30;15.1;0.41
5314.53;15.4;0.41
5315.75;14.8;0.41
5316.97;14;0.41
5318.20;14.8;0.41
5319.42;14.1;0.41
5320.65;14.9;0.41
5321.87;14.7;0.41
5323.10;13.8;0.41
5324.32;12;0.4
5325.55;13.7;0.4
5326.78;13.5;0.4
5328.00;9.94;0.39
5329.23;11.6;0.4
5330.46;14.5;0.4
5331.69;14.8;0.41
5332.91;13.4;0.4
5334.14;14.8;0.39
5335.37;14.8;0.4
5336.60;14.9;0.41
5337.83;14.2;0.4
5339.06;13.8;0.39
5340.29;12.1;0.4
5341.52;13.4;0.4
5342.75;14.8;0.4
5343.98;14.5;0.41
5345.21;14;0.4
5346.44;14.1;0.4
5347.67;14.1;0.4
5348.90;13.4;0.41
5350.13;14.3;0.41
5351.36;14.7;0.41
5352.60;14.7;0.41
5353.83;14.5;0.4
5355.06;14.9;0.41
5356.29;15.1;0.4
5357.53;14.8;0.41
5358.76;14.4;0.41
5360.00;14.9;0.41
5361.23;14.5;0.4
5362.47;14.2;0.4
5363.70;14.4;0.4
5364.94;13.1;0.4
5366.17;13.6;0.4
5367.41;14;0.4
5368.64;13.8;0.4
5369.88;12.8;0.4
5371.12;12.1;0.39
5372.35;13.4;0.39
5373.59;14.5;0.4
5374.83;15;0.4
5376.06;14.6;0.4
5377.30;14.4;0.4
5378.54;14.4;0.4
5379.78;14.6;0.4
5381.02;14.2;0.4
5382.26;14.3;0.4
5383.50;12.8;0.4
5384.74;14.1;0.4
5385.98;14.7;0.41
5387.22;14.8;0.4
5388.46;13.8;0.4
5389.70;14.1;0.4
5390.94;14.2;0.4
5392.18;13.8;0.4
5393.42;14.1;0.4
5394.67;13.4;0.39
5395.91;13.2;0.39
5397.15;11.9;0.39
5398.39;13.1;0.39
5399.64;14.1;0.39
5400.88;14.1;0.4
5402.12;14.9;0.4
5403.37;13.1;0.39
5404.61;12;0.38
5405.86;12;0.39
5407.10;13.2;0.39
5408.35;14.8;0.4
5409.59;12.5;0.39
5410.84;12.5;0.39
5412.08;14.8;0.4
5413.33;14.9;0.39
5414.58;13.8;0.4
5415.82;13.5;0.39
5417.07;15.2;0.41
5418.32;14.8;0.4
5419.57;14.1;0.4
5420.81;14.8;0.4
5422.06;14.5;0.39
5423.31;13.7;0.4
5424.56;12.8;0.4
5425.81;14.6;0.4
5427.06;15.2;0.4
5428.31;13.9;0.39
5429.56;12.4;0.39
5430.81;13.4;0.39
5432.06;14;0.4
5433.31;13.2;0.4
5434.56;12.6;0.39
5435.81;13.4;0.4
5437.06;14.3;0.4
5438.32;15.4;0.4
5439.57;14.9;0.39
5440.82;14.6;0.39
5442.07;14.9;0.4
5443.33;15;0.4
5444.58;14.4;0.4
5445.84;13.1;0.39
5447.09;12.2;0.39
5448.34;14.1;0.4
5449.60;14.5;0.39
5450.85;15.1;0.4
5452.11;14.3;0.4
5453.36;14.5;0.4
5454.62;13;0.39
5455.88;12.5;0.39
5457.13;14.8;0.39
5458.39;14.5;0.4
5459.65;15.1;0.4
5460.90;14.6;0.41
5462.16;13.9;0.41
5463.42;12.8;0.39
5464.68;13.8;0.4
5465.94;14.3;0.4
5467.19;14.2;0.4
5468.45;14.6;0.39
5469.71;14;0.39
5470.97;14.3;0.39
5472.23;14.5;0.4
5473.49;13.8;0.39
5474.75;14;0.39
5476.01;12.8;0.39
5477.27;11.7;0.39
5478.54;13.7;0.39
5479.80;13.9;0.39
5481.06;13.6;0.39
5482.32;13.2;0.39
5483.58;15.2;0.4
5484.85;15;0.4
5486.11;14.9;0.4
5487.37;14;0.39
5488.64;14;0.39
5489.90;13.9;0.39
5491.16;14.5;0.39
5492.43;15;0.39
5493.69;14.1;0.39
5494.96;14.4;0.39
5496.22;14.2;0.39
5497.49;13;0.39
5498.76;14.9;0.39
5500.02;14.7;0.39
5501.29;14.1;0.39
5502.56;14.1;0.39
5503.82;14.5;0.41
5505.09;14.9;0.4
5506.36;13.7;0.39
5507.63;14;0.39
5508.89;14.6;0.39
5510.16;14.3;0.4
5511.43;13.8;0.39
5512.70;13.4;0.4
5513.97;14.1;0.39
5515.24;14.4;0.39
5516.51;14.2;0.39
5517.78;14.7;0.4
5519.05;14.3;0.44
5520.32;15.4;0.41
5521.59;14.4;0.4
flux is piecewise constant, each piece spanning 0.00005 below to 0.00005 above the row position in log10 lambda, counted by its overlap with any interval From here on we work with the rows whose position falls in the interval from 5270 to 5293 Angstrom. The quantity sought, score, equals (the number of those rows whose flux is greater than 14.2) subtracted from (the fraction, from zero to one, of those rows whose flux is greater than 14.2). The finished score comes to -8.5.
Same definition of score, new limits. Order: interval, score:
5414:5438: -6.6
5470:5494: -6.6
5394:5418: -4.7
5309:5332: -10.4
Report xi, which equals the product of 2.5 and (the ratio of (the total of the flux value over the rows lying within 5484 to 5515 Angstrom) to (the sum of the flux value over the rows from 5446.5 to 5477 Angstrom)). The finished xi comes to 2.54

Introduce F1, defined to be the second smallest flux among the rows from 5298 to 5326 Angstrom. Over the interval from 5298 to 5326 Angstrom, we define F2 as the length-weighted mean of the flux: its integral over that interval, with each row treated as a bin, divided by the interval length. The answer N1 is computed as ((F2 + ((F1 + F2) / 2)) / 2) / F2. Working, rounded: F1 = 13.4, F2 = 14.5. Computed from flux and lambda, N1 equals 0.981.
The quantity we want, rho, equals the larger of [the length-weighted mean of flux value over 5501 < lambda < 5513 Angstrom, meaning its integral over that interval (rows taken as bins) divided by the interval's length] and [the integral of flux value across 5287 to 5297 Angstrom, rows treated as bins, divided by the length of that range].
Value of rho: 14.7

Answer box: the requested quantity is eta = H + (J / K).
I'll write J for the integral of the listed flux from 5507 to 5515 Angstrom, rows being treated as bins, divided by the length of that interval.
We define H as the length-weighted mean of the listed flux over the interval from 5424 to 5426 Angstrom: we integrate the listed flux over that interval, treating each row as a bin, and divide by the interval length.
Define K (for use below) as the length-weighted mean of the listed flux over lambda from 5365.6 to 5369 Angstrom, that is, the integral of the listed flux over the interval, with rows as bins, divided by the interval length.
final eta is 14.5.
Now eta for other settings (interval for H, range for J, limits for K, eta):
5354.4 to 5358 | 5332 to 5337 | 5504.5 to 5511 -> 15.9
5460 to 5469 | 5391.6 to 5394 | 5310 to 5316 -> 15.0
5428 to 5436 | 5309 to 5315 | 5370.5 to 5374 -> 14.4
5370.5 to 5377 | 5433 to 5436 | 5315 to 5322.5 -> 14.8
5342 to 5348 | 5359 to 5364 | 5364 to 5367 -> 15.4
